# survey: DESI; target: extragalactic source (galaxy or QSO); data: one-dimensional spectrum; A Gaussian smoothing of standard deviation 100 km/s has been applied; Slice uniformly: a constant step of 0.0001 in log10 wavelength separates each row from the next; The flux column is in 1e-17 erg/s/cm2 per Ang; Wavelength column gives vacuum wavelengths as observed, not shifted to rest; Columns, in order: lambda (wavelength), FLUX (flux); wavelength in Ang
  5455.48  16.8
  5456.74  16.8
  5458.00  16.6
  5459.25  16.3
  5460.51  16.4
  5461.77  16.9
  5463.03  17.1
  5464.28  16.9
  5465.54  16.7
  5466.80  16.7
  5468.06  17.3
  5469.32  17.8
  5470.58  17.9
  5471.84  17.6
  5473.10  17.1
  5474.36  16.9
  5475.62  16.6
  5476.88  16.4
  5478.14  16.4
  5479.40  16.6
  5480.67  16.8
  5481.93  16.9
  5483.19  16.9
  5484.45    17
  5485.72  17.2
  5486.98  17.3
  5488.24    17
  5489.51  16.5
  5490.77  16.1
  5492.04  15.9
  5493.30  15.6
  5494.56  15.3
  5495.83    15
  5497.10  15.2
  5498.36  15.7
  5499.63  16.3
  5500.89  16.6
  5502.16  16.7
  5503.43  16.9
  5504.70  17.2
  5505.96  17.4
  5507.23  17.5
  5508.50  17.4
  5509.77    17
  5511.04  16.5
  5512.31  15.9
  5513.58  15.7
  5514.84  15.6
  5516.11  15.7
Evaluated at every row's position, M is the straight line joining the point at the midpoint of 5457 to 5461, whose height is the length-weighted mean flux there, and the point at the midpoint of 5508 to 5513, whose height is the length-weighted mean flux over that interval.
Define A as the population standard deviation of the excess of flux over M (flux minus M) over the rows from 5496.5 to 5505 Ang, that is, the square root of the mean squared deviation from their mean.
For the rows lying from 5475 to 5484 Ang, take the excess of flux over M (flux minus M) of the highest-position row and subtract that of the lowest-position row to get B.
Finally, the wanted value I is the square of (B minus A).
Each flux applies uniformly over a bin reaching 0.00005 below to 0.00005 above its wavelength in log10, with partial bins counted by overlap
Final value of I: 0.1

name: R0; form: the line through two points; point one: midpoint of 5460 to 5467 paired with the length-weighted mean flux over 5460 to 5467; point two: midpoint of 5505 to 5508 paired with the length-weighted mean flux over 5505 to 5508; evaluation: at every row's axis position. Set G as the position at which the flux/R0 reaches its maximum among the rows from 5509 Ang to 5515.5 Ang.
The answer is 5509.77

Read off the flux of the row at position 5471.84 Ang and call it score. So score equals 17.6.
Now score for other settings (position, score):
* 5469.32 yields 17.8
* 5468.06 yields 17.3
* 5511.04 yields 16.5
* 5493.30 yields 15.6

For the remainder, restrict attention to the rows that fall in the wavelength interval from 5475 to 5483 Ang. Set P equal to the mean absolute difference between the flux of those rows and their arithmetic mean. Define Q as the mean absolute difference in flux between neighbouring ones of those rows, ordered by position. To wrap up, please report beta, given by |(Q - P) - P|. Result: 0.17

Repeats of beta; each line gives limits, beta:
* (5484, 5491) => 0.43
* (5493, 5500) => 0.32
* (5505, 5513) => 0.66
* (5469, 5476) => 0.62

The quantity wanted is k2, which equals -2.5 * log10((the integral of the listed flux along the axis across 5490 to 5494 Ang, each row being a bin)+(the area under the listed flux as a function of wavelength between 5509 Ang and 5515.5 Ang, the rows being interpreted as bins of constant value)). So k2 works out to -5.6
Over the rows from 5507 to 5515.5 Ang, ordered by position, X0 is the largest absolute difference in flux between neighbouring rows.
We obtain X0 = 0.60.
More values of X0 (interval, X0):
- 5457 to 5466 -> 0.50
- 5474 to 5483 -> 0.30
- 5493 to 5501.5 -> 0.60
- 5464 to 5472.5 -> 0.60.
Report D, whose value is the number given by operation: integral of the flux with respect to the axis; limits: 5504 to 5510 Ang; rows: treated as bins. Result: 104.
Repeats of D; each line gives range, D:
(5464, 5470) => 102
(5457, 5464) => 117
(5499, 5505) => 100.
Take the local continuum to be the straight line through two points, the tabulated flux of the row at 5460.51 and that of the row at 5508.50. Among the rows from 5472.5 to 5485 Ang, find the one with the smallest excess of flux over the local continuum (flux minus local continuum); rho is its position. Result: 5478.14 Ang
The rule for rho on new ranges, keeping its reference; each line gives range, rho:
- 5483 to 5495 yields 5494.56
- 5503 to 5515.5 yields 5514.84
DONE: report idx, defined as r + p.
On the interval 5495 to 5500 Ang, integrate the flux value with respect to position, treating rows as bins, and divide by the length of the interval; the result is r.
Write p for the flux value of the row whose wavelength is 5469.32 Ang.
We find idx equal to 33.3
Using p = 17.8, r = 15.5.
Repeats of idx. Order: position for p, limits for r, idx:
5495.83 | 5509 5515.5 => 31.2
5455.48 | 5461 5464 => 33.8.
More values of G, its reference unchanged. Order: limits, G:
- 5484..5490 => 5486.98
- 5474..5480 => 5474.36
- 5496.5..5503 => 5502.16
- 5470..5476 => 5470.58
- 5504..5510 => 5507.23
